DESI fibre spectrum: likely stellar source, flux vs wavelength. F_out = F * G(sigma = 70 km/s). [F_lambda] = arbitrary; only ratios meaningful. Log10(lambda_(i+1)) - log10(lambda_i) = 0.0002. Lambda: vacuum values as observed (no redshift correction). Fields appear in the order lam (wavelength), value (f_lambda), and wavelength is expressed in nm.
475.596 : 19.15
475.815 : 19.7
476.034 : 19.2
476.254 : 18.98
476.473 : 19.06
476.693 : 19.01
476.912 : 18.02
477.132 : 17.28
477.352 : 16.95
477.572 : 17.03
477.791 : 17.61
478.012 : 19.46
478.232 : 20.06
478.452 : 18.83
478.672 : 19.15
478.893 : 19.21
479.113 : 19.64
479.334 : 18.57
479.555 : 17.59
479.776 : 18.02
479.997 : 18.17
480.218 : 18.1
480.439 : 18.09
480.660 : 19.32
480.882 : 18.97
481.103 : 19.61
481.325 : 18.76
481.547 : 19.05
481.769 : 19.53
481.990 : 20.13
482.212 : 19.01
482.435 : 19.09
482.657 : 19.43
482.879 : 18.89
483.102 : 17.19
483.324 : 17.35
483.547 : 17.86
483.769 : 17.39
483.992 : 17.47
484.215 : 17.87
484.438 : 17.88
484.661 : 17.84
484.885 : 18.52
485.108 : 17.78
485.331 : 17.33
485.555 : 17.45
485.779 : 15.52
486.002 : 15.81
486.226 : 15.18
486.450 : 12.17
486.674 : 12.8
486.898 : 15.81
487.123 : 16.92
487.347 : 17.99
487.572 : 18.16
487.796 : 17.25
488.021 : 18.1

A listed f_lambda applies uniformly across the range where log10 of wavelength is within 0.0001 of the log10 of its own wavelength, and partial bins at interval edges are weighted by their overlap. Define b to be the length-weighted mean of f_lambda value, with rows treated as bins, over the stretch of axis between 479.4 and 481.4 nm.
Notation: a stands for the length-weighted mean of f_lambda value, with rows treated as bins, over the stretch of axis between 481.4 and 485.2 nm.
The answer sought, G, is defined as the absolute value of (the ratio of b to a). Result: 1.01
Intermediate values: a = 18.4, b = 18.51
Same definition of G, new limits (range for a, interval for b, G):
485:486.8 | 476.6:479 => 1.19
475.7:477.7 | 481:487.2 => 0.95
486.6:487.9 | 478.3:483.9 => 1.13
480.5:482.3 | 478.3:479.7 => 0.98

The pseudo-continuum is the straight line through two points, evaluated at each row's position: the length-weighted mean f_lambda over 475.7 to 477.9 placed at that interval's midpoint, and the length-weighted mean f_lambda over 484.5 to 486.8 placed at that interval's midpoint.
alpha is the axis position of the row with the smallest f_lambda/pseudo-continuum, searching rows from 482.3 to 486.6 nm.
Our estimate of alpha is 486.450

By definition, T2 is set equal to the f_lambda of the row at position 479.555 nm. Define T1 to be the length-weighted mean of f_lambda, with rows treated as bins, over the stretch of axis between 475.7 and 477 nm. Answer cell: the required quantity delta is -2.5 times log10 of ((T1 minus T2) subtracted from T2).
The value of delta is -3.0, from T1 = 19.01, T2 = 17.59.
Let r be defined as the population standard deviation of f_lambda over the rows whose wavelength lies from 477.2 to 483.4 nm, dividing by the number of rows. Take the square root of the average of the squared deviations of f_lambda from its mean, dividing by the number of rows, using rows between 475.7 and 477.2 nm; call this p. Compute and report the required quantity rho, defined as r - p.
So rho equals 0.14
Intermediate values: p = 0.76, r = 0.9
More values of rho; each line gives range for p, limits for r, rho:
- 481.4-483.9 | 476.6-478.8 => 0.09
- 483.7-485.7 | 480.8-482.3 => 0.09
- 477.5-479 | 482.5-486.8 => 0.85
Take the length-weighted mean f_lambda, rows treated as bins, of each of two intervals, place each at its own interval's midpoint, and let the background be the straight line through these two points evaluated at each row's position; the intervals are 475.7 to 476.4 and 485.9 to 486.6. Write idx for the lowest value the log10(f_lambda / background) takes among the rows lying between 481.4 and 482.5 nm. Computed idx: 0.06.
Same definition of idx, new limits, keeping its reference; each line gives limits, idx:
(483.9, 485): 0.06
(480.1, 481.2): 0.02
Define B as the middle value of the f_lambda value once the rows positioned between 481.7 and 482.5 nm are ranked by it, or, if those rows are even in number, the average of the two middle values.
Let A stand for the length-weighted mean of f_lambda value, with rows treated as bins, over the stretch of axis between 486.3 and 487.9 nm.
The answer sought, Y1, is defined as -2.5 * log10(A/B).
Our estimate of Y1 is 0.214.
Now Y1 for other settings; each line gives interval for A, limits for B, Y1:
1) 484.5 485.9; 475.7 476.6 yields 0.102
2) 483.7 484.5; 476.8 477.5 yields -0.023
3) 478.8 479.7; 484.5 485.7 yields -0.056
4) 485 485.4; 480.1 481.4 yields 0.076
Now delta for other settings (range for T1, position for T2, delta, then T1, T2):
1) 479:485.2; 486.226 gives -2.7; 18.47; 15.18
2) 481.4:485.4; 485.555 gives -3.0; 18.33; 17.45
